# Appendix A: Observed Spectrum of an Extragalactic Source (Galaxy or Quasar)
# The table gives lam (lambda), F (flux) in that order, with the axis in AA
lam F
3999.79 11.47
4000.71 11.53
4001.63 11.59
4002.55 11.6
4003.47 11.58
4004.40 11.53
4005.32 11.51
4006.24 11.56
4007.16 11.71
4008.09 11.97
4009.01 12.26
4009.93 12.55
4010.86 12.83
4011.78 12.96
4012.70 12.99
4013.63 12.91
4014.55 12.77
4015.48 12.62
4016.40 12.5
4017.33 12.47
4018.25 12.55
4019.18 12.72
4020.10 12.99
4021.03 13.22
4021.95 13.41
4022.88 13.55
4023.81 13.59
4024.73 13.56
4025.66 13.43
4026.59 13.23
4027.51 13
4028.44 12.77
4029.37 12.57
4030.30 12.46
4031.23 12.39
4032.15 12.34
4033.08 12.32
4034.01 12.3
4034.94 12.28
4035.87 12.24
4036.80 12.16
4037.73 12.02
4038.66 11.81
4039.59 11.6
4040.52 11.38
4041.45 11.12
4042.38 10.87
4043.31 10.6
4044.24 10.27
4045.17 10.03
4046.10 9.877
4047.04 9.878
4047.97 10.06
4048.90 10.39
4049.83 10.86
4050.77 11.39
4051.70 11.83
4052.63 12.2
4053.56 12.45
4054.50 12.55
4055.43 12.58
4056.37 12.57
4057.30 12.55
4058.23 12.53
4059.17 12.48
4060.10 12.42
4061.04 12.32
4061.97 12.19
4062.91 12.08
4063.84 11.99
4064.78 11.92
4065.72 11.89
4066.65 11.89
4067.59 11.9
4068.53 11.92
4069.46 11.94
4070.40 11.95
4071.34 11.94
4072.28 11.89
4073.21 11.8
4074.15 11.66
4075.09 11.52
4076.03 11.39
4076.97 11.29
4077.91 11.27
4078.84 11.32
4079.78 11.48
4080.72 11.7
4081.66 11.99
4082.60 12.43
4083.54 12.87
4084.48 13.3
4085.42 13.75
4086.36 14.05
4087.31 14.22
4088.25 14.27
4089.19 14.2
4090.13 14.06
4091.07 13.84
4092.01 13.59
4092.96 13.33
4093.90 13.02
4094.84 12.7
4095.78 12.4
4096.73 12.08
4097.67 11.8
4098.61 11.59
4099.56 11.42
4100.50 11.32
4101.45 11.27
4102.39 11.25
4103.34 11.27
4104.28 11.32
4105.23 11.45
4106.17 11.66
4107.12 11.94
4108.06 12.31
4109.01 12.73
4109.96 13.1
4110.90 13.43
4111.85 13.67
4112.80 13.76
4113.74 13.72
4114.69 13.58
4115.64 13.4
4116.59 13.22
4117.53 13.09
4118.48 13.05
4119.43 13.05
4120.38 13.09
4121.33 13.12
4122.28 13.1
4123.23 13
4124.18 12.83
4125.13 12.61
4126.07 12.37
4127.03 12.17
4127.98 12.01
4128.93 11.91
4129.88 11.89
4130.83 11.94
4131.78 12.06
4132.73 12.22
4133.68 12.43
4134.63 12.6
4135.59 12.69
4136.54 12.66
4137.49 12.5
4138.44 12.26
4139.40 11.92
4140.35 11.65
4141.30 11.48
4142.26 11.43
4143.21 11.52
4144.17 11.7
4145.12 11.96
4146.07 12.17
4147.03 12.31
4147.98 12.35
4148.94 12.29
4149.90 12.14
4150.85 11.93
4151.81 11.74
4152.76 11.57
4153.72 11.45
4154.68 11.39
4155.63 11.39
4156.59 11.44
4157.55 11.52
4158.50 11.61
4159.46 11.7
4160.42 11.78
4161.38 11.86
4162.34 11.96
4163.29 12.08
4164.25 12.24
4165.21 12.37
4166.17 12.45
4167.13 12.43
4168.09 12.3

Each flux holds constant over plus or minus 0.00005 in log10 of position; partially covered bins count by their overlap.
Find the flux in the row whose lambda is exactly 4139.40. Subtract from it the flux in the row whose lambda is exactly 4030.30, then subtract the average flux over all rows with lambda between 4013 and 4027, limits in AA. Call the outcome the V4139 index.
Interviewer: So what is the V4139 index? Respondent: -13.6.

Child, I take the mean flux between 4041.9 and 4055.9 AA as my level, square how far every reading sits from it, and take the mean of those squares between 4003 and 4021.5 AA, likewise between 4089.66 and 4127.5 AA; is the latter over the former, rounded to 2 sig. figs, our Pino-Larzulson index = 1.5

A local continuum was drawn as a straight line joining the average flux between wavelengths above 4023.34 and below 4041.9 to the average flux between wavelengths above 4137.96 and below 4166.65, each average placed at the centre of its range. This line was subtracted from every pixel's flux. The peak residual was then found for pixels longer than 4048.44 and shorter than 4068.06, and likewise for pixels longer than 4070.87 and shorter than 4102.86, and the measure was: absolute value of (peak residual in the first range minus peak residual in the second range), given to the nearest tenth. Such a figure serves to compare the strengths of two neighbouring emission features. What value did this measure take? 1.8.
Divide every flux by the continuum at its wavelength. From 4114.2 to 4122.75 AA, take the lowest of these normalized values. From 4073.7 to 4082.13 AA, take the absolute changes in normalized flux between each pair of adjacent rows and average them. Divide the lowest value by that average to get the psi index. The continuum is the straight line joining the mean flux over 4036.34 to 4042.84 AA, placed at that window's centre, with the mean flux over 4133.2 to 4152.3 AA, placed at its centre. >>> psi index 92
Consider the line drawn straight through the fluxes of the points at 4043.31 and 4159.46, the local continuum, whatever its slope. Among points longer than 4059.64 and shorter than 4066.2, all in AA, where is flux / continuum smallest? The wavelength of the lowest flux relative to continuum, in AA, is 4065.72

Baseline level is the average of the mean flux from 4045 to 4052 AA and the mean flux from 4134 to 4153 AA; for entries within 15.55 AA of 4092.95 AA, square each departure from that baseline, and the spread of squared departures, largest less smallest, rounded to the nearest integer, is 9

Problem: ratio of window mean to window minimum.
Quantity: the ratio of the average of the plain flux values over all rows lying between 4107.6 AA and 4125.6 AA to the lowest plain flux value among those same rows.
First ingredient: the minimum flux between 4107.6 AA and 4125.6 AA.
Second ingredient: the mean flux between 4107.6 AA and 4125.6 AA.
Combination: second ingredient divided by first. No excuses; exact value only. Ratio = 1.07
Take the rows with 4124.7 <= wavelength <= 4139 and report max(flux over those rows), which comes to 12.69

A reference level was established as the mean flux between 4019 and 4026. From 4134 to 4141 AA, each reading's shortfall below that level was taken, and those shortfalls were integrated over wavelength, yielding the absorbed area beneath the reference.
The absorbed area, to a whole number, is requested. 7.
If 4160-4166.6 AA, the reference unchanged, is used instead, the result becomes 8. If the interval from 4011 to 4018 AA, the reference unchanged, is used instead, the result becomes 4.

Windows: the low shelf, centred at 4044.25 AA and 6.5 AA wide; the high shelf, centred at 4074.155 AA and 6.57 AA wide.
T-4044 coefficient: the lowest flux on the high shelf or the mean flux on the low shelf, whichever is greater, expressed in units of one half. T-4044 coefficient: 22.6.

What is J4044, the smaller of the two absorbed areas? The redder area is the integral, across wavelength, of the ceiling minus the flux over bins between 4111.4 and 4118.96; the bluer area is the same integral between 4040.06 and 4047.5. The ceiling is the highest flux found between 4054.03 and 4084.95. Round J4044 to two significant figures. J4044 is -1.0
